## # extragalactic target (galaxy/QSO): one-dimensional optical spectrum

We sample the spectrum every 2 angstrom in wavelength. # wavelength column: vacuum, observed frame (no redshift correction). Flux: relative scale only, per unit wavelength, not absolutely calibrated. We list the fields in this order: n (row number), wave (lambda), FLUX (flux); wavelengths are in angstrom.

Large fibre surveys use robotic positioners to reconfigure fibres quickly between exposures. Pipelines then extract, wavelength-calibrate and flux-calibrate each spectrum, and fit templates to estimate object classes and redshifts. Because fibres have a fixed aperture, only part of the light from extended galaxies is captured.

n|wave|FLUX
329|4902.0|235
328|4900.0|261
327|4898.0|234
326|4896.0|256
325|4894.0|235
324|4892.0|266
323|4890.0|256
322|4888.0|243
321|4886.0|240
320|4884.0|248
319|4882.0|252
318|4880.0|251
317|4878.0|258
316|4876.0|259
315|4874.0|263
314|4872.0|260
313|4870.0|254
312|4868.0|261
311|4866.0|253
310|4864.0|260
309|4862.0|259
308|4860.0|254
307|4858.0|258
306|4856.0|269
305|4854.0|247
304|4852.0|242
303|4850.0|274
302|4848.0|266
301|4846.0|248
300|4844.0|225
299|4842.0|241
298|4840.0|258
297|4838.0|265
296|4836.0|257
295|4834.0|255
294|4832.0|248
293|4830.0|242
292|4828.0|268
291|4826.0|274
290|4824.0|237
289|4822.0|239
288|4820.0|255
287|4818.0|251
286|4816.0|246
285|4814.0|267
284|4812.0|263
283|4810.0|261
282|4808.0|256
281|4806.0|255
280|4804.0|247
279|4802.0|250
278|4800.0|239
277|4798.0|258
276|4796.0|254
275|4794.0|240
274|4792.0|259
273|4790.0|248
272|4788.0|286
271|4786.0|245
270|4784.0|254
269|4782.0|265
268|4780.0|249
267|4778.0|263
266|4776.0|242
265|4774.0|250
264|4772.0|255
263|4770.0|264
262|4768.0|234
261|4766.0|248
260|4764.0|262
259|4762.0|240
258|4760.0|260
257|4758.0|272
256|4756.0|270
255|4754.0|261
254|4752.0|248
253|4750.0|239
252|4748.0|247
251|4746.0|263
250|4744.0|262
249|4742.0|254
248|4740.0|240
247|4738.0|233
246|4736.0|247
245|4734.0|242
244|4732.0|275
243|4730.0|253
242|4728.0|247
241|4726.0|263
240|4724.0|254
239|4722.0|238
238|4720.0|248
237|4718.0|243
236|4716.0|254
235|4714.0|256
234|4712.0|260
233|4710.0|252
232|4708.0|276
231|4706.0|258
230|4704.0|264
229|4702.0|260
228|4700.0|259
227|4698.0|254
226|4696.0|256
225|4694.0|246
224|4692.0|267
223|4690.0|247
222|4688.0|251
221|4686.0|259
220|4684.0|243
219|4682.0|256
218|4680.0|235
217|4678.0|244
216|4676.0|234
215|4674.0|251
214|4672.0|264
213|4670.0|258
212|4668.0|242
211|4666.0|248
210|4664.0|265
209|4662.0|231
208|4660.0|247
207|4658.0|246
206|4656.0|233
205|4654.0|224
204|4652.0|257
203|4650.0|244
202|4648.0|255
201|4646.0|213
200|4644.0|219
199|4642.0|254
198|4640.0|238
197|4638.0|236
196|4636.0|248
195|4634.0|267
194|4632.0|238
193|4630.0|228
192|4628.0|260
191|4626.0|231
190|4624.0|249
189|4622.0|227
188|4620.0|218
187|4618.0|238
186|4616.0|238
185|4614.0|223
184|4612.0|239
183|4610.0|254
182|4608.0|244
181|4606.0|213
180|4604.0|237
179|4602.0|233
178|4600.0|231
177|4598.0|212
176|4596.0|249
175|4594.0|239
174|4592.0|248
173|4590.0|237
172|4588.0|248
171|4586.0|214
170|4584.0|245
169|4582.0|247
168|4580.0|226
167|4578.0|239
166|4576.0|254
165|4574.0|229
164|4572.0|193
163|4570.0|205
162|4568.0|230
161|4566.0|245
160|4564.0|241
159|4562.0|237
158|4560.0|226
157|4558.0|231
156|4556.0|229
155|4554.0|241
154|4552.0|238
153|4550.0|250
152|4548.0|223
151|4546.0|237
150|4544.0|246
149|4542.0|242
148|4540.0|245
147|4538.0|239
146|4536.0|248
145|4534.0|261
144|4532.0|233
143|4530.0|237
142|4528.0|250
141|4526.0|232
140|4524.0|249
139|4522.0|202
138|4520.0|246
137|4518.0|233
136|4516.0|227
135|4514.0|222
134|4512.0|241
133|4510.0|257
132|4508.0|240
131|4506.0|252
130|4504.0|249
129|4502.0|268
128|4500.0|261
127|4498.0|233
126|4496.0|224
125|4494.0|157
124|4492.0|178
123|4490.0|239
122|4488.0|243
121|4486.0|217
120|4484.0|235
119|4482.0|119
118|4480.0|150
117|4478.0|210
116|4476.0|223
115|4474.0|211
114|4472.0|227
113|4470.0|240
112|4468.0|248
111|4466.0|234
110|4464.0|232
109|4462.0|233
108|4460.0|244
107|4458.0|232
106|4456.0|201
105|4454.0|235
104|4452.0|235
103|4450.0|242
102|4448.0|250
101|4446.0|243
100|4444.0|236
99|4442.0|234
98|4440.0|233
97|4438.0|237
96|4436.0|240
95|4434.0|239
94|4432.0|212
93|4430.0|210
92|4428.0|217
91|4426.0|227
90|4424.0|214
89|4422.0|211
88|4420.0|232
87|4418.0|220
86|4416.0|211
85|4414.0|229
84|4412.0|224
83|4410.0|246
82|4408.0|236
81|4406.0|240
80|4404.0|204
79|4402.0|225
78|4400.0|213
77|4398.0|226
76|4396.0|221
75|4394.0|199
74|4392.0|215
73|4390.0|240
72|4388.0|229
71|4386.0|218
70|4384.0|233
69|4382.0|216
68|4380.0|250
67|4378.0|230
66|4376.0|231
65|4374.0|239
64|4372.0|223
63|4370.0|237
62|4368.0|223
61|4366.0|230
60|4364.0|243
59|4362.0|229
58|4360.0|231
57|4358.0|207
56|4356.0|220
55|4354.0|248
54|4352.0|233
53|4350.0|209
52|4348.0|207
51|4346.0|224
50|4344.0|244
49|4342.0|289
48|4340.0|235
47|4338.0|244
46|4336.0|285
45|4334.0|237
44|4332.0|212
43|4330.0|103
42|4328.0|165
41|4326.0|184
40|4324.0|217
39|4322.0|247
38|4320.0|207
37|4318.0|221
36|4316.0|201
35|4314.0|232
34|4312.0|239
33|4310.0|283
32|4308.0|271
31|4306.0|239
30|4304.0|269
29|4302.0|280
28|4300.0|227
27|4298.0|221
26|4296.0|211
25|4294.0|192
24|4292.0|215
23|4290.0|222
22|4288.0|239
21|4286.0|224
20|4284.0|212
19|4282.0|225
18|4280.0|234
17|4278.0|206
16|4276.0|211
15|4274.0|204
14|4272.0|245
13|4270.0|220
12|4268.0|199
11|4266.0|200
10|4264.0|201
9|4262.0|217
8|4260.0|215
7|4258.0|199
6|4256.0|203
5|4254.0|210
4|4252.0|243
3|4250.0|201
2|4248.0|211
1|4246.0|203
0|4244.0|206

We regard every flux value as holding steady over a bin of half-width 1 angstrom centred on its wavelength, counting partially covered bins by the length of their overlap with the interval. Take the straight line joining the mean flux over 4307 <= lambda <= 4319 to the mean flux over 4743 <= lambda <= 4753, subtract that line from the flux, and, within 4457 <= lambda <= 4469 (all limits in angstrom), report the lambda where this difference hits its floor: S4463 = 4464.0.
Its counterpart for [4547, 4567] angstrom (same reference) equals 4548.0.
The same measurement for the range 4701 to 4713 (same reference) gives 4710.0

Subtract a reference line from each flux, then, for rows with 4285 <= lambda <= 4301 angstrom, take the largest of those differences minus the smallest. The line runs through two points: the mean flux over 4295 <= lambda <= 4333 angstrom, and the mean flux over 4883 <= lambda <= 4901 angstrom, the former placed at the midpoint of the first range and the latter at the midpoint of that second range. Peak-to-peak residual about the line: 47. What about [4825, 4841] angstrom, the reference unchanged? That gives 32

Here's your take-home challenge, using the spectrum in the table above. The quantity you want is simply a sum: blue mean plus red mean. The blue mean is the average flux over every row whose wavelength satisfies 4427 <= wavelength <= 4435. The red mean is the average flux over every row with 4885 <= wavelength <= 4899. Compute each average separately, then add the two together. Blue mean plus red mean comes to 467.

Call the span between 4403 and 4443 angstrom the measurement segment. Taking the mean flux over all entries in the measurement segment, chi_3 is 226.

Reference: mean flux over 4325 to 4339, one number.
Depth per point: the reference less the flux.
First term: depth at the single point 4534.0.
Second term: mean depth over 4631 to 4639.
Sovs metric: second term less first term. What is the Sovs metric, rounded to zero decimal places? 14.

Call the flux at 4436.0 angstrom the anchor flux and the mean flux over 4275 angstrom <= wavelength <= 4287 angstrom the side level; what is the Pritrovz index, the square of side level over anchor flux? 0.83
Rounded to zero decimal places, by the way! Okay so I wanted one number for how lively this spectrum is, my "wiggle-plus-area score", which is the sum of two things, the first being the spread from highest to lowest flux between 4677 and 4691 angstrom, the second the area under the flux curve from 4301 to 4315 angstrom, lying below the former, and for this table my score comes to 3650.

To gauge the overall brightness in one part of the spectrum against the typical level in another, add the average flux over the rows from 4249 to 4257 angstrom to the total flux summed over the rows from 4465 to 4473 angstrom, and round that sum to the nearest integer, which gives 1163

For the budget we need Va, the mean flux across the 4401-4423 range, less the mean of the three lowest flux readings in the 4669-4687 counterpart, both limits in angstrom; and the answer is -12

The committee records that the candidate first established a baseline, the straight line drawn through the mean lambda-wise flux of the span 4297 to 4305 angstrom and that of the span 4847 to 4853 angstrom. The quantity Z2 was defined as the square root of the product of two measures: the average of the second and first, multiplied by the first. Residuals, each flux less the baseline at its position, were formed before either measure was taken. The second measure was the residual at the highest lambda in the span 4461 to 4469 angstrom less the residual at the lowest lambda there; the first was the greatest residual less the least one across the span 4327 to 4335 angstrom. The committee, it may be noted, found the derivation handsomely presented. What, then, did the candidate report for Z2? 100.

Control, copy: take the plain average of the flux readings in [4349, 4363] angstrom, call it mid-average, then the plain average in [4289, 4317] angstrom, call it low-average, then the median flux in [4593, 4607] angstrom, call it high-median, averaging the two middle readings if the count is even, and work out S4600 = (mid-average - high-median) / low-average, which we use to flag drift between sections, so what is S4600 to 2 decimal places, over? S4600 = -0.03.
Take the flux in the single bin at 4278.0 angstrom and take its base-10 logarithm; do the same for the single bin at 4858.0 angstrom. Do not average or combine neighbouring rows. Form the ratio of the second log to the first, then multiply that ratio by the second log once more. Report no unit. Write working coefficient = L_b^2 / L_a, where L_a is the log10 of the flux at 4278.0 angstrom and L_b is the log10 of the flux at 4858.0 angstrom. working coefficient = 2.51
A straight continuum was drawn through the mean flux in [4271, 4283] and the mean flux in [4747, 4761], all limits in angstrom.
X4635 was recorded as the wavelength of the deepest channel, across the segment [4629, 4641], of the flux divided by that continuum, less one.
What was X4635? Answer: 4630.0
